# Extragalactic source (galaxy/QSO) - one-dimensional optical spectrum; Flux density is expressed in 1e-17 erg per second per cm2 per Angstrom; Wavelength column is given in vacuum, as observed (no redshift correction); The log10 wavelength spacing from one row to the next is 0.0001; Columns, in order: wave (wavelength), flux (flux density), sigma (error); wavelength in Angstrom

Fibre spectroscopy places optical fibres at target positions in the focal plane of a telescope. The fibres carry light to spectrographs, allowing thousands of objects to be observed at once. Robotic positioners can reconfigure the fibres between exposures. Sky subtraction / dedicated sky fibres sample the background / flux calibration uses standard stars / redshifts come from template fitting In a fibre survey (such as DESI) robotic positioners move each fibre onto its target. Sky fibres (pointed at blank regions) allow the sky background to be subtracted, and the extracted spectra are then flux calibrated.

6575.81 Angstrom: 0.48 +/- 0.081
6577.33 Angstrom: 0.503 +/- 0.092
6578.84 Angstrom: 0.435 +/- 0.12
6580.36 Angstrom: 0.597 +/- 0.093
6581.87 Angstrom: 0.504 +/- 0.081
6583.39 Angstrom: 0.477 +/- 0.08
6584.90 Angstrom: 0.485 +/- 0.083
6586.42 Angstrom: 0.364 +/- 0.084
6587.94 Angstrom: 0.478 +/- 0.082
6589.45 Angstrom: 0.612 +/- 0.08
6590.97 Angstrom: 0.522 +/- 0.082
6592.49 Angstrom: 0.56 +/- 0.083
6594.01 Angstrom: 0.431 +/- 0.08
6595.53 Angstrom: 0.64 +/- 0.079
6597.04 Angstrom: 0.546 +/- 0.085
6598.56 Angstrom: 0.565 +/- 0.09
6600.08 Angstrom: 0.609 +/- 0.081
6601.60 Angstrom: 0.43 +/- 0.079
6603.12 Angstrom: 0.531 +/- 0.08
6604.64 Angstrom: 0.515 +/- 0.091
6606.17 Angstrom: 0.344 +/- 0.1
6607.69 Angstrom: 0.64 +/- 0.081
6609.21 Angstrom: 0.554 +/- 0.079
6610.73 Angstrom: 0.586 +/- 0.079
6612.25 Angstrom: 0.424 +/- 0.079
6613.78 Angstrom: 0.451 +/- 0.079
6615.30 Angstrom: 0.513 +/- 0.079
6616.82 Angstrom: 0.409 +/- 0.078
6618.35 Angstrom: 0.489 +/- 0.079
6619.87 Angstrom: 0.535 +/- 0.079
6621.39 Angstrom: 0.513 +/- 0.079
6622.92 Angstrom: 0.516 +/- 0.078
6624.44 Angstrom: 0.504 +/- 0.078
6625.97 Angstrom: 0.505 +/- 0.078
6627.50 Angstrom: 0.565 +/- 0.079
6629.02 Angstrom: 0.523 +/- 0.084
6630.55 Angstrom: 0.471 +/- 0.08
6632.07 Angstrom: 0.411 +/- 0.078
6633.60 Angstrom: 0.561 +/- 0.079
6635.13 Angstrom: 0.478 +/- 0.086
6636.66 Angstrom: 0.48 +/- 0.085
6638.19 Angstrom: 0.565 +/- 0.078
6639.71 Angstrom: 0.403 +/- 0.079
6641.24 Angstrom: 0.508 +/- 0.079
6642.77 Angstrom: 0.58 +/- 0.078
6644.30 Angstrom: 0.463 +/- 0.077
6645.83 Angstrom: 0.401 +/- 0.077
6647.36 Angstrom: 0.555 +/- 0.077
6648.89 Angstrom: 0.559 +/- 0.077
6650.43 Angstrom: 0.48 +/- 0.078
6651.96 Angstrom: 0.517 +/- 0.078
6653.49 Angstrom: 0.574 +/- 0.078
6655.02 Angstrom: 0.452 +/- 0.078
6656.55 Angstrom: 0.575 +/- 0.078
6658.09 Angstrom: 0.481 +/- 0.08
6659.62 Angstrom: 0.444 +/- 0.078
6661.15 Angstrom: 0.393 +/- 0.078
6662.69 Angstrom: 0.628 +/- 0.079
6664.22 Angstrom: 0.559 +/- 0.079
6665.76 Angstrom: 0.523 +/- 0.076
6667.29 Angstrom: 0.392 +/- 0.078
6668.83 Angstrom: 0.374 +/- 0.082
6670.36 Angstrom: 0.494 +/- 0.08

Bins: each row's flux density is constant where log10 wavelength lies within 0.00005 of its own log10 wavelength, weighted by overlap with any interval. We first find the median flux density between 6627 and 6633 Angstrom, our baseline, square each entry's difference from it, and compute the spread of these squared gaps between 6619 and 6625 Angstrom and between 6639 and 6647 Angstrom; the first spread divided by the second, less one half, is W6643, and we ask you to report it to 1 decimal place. -0.4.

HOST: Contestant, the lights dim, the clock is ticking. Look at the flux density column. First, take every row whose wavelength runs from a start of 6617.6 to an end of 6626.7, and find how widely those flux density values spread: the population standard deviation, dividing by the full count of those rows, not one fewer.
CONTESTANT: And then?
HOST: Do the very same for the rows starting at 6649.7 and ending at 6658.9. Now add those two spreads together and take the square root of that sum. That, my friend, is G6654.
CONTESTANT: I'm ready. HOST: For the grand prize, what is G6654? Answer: 0.248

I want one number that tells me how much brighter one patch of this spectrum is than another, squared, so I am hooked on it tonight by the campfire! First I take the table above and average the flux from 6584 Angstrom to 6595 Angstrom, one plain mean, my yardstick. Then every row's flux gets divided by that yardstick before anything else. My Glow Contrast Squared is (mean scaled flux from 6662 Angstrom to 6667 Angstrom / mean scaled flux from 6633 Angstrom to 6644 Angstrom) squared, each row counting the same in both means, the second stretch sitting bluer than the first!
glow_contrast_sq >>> 1.2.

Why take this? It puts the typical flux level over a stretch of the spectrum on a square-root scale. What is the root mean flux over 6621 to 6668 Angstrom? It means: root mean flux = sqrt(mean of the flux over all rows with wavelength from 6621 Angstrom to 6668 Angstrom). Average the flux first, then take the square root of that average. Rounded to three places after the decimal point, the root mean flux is 0.709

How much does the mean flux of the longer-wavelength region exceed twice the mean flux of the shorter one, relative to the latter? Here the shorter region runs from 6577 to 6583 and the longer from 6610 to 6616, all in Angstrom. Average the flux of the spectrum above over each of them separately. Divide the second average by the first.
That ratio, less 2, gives -1.03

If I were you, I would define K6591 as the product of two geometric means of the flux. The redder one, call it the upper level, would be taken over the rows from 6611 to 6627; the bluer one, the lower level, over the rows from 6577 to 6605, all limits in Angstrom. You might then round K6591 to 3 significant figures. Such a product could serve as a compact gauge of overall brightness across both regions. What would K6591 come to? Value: 0.247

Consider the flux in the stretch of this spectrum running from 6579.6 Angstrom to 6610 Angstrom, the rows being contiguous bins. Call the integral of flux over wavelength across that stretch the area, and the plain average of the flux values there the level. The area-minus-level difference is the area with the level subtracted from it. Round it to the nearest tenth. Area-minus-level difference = 15.3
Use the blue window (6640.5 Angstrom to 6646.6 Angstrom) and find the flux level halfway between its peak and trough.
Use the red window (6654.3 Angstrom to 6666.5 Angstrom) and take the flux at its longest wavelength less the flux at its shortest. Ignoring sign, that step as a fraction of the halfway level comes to 0.14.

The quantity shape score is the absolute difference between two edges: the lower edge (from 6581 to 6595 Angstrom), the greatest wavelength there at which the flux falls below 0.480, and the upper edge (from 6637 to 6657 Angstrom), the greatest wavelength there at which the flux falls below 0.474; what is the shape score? 61.0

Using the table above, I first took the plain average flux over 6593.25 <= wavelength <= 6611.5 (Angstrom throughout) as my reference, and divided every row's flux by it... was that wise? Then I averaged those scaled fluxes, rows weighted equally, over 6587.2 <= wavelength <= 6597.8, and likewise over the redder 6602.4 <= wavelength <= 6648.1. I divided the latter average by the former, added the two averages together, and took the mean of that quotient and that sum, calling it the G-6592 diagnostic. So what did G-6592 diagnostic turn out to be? 1.44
